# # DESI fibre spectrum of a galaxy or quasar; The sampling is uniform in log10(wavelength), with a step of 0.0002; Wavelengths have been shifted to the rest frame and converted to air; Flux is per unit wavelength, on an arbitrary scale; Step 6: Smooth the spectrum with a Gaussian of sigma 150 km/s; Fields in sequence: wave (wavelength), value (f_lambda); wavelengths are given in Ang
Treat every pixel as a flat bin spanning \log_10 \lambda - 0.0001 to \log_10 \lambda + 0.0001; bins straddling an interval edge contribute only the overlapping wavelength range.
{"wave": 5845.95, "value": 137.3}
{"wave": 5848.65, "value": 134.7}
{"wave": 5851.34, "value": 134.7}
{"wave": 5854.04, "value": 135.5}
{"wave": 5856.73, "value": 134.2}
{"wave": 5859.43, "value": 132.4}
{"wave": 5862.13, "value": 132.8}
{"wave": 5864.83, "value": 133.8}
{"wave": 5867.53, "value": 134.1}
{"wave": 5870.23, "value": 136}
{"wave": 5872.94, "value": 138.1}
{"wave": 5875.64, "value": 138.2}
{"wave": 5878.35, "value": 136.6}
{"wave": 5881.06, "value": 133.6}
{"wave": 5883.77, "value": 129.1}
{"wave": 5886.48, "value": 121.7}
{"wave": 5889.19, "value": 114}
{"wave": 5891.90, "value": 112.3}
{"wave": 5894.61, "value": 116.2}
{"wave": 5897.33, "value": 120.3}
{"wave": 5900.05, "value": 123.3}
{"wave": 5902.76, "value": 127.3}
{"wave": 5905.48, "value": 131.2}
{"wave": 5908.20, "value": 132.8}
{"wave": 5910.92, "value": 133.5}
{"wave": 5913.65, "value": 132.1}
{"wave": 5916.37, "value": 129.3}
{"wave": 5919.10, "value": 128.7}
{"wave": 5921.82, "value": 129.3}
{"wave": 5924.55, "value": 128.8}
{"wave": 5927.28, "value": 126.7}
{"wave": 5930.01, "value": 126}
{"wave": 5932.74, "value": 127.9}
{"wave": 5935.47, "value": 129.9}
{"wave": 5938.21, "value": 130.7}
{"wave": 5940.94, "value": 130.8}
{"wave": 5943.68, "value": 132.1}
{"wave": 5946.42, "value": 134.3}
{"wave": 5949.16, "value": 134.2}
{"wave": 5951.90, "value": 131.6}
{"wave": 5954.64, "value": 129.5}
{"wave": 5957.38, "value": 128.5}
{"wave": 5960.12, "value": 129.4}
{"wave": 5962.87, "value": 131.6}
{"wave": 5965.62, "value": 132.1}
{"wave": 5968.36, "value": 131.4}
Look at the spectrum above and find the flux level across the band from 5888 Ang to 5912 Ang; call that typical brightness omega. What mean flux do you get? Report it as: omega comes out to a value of 123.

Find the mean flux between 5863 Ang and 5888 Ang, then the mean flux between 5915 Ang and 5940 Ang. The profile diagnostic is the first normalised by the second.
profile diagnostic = 1.04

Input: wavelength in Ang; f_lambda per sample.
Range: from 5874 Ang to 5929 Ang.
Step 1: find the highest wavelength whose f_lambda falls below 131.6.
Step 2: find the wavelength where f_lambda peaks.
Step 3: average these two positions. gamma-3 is 5901.5 Ang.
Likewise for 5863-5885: 5879.7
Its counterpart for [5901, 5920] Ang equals 5915.0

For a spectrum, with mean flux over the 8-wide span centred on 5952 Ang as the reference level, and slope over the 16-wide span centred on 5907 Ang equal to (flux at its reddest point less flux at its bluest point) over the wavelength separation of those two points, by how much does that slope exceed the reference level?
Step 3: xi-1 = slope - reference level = -131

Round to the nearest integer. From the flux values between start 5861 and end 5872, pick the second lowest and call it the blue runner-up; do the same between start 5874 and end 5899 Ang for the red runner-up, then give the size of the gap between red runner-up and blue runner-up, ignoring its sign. 20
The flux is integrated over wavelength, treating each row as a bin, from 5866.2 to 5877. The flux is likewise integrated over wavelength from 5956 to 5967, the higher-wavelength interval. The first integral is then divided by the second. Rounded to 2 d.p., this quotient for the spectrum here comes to 1.03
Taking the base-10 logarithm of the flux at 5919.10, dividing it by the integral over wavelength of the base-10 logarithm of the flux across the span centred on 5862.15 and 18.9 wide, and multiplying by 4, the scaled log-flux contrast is 0.210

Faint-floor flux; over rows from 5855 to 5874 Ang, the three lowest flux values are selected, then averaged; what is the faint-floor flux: 133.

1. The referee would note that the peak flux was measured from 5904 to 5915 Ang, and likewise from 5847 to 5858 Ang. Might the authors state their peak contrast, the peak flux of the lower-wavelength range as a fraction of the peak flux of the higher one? 1.01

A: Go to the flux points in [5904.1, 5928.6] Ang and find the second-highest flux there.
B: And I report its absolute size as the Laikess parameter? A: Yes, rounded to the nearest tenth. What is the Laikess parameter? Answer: 132.8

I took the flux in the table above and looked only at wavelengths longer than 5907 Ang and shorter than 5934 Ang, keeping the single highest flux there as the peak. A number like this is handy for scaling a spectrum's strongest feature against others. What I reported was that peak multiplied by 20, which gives 2670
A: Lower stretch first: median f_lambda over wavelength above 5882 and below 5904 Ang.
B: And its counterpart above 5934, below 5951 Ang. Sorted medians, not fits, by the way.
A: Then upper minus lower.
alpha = 10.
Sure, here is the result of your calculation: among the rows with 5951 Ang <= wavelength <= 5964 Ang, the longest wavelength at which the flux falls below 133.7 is 5962.87 Ang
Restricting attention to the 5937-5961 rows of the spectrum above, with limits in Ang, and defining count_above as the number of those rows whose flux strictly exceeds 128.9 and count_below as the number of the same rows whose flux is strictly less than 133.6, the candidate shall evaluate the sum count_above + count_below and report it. 15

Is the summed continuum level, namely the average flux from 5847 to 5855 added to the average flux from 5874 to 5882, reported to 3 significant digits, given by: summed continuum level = 271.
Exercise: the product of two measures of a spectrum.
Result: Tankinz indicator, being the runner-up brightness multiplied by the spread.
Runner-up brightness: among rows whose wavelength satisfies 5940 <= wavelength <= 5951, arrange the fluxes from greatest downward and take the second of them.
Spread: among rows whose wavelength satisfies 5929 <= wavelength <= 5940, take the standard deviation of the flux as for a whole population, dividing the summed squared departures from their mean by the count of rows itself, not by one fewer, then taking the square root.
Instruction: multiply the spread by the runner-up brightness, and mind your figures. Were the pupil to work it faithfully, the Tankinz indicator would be 245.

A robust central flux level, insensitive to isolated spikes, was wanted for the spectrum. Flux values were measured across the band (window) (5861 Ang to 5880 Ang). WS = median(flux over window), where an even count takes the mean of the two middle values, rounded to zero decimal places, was 136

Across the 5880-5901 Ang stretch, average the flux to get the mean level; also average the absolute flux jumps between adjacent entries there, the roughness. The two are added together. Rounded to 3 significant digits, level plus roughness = 126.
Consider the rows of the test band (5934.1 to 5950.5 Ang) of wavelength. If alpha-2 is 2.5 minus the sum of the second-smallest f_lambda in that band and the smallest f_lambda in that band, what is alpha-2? -258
